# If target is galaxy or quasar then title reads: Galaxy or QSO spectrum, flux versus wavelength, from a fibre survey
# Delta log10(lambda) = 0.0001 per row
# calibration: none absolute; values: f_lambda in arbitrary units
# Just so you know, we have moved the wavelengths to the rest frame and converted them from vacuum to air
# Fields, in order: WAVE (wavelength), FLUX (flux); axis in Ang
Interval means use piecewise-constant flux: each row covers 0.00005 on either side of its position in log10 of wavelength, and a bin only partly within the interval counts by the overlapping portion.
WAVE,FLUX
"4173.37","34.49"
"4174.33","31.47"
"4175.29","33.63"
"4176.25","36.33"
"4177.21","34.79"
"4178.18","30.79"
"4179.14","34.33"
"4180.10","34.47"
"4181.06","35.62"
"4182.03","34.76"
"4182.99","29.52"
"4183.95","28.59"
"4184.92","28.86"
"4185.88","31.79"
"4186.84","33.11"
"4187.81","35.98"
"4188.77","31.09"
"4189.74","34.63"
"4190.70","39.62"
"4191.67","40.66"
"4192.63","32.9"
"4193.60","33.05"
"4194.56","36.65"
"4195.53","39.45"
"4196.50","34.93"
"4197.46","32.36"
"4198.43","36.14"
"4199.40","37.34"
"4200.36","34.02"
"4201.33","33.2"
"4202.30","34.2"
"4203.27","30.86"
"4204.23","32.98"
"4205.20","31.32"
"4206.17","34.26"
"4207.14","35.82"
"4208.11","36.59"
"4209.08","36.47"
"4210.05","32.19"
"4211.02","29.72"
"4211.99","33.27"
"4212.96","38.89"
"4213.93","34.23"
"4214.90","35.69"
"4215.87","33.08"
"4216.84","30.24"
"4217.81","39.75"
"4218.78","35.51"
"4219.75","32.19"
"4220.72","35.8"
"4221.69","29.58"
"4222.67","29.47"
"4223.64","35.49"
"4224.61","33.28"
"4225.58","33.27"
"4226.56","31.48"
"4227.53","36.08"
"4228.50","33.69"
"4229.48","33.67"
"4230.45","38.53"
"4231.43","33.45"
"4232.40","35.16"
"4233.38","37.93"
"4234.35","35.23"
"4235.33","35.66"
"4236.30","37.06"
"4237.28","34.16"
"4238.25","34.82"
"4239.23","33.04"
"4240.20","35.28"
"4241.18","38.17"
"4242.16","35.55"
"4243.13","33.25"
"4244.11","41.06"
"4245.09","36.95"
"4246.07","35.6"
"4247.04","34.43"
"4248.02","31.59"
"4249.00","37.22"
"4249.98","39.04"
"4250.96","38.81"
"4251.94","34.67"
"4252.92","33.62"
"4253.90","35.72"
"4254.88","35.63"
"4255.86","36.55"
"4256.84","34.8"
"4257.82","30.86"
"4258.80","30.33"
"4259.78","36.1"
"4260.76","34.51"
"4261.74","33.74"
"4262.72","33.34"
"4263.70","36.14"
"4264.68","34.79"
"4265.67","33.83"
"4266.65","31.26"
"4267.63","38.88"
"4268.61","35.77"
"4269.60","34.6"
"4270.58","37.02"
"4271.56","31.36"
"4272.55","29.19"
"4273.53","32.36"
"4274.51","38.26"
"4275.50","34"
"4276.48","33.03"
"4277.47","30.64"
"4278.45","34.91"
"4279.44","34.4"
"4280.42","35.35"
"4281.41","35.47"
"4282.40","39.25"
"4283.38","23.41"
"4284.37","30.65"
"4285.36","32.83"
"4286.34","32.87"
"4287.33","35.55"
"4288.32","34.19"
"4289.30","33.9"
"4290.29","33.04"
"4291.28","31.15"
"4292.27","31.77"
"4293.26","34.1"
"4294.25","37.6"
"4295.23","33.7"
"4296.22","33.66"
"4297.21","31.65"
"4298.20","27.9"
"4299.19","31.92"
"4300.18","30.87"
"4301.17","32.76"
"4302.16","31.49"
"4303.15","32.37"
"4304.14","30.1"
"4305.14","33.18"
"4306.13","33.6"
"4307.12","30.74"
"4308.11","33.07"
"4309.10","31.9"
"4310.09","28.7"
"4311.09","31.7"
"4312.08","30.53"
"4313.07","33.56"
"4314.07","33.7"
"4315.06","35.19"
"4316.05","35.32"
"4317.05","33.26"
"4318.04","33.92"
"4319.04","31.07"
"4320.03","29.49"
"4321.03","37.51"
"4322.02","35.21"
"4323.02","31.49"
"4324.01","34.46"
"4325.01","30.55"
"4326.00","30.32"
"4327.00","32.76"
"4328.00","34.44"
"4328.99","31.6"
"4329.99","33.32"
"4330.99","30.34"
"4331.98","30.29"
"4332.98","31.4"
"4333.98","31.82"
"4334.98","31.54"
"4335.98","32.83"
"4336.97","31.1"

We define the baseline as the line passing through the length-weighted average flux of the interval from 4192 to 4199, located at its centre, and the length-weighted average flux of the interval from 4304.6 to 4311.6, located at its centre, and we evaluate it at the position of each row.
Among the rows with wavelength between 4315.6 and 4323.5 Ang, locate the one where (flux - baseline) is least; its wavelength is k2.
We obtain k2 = 4320.03 Ang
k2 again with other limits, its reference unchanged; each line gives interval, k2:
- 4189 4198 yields 4197.46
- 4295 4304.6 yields 4298.20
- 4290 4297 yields 4291.28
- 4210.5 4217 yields 4211.02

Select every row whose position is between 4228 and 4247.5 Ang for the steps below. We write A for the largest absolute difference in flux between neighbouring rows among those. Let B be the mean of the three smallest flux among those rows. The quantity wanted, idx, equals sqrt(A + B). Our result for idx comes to 6.4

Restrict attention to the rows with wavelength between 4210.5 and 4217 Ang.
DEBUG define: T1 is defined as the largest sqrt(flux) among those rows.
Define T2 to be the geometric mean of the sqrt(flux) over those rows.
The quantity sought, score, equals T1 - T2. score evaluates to 0.45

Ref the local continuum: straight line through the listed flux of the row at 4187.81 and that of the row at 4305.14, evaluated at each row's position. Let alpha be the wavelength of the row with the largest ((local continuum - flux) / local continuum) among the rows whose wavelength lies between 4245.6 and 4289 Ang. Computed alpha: 4283.38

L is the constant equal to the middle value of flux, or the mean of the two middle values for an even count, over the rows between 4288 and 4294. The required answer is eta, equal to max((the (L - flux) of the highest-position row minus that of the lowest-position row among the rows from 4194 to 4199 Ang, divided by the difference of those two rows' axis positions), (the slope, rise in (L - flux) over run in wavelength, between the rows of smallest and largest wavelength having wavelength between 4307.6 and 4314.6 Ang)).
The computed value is 0.13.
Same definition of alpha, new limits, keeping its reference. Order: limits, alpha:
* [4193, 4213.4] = 4211.02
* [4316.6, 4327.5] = 4320.03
